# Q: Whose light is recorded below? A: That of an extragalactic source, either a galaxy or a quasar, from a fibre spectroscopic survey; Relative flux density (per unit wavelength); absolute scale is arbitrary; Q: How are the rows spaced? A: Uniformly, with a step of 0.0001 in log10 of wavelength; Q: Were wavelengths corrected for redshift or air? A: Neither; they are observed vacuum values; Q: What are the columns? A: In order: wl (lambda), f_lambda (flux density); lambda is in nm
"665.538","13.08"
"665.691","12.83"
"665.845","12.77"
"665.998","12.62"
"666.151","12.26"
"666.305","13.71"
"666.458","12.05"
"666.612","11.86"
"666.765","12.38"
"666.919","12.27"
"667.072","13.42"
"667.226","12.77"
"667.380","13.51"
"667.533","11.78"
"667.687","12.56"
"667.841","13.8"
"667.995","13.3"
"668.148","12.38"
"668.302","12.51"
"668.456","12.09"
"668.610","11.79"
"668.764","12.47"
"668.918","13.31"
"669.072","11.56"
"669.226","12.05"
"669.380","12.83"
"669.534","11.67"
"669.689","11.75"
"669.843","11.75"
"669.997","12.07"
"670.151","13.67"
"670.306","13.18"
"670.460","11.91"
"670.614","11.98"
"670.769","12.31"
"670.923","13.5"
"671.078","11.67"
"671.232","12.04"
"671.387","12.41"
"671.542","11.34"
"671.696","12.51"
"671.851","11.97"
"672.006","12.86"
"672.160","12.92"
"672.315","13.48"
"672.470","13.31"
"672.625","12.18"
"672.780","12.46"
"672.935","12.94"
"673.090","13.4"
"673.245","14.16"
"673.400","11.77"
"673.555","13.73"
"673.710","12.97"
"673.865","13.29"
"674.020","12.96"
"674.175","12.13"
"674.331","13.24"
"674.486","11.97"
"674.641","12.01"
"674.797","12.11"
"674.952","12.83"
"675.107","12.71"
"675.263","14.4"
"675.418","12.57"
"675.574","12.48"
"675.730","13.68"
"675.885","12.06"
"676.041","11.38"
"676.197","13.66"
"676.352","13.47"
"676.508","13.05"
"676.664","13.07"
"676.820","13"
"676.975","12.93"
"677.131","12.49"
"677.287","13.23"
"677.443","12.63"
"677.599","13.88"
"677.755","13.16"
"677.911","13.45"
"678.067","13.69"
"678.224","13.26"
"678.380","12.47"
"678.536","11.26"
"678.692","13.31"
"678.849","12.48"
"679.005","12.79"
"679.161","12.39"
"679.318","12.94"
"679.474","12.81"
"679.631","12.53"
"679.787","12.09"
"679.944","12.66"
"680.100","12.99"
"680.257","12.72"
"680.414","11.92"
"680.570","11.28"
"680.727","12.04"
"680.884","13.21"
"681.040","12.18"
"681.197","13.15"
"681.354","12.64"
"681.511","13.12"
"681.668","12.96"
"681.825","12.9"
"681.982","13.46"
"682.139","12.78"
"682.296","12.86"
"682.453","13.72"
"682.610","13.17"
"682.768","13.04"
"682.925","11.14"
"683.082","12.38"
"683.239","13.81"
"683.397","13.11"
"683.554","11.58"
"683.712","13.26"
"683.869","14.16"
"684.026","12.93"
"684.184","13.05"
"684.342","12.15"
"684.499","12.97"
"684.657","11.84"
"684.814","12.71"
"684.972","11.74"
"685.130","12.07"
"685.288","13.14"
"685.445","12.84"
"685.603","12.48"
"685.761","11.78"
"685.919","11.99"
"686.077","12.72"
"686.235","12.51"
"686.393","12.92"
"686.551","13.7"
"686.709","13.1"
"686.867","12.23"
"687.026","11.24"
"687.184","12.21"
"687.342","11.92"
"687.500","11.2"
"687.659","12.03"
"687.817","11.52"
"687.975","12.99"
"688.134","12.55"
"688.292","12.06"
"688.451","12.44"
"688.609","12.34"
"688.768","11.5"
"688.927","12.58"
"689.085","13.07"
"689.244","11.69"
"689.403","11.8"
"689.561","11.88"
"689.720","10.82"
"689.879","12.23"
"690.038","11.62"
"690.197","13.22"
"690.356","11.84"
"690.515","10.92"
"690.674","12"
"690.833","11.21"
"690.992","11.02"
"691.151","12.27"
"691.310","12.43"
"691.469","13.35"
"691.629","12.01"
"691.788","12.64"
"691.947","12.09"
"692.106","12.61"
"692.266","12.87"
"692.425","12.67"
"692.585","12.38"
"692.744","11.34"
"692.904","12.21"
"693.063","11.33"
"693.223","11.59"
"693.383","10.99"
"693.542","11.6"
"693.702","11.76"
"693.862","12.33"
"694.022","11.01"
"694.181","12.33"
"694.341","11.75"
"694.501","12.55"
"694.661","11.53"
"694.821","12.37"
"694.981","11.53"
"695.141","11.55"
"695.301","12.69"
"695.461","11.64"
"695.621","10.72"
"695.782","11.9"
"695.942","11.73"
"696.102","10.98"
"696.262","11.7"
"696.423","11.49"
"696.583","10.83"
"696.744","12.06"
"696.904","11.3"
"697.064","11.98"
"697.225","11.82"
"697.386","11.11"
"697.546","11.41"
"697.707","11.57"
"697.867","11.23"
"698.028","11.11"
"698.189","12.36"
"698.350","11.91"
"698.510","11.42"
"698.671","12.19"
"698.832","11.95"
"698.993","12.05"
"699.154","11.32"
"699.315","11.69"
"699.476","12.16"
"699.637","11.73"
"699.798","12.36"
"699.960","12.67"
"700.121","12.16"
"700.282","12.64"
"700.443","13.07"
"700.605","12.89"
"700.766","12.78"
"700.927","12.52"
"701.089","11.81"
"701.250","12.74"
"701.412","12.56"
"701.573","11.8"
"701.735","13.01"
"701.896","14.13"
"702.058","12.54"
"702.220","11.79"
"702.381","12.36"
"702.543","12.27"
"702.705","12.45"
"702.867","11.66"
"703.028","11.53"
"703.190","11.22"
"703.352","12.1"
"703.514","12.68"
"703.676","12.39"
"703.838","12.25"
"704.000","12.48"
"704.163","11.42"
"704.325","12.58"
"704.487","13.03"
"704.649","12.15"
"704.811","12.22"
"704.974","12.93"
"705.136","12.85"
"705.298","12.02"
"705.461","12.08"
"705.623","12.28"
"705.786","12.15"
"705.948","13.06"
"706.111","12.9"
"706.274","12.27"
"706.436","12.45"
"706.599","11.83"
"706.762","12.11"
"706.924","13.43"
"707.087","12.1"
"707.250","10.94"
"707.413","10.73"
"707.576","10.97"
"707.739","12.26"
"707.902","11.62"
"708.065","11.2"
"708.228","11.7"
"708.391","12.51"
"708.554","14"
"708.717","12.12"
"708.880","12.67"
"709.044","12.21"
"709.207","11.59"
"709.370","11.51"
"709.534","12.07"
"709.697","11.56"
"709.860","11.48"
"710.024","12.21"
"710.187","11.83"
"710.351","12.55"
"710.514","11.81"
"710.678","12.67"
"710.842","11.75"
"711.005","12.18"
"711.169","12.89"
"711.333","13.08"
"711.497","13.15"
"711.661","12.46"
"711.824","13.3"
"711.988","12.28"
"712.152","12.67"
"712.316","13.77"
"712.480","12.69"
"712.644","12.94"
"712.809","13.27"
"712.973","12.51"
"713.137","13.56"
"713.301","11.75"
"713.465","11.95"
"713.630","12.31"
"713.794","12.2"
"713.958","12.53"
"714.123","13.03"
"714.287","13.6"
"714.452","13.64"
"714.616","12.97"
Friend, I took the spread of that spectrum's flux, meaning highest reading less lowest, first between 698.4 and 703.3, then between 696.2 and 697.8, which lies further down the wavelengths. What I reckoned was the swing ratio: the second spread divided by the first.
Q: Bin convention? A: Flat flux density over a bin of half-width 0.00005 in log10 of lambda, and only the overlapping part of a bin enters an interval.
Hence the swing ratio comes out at 0.42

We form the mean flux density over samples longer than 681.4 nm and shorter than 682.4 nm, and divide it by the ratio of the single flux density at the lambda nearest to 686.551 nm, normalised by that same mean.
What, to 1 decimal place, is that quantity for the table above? 12.4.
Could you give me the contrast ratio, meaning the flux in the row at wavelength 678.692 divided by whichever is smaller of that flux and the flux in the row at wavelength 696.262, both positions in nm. 1.14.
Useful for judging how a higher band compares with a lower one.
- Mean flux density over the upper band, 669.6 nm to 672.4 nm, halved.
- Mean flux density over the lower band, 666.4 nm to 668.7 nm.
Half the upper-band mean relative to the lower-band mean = 0.494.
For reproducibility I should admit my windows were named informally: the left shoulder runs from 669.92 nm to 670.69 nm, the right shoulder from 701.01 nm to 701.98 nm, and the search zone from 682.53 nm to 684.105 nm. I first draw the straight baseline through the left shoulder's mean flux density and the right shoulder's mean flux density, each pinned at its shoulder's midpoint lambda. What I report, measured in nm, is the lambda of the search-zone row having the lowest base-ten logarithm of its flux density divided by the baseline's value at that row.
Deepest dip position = 682.925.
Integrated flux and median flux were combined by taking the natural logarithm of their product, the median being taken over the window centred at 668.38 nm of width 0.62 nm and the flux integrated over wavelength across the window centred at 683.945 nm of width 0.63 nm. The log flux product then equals 4.63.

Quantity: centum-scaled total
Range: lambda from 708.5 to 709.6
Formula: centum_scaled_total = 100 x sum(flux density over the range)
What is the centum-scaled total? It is 8617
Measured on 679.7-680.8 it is 8570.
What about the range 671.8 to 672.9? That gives 8918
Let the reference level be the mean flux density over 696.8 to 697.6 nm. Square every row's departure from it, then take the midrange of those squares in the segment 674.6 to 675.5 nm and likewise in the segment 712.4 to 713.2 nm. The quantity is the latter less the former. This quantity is -1.7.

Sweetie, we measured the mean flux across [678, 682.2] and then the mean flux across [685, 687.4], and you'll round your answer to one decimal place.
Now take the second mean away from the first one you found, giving 0.2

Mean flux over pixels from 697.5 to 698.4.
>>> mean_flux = 11.6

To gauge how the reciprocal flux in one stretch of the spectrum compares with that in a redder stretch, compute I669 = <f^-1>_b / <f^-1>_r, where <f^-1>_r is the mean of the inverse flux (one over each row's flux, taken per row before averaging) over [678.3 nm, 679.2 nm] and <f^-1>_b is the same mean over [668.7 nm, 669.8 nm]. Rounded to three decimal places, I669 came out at 1.018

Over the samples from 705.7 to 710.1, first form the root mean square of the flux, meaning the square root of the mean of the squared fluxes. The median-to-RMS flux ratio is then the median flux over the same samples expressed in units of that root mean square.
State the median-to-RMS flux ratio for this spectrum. 1.00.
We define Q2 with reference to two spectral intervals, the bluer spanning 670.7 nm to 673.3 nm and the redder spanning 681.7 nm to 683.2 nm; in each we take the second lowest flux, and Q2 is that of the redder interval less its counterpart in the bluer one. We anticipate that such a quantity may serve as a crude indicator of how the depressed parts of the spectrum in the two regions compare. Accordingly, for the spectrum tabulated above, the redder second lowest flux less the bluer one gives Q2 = 0.7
